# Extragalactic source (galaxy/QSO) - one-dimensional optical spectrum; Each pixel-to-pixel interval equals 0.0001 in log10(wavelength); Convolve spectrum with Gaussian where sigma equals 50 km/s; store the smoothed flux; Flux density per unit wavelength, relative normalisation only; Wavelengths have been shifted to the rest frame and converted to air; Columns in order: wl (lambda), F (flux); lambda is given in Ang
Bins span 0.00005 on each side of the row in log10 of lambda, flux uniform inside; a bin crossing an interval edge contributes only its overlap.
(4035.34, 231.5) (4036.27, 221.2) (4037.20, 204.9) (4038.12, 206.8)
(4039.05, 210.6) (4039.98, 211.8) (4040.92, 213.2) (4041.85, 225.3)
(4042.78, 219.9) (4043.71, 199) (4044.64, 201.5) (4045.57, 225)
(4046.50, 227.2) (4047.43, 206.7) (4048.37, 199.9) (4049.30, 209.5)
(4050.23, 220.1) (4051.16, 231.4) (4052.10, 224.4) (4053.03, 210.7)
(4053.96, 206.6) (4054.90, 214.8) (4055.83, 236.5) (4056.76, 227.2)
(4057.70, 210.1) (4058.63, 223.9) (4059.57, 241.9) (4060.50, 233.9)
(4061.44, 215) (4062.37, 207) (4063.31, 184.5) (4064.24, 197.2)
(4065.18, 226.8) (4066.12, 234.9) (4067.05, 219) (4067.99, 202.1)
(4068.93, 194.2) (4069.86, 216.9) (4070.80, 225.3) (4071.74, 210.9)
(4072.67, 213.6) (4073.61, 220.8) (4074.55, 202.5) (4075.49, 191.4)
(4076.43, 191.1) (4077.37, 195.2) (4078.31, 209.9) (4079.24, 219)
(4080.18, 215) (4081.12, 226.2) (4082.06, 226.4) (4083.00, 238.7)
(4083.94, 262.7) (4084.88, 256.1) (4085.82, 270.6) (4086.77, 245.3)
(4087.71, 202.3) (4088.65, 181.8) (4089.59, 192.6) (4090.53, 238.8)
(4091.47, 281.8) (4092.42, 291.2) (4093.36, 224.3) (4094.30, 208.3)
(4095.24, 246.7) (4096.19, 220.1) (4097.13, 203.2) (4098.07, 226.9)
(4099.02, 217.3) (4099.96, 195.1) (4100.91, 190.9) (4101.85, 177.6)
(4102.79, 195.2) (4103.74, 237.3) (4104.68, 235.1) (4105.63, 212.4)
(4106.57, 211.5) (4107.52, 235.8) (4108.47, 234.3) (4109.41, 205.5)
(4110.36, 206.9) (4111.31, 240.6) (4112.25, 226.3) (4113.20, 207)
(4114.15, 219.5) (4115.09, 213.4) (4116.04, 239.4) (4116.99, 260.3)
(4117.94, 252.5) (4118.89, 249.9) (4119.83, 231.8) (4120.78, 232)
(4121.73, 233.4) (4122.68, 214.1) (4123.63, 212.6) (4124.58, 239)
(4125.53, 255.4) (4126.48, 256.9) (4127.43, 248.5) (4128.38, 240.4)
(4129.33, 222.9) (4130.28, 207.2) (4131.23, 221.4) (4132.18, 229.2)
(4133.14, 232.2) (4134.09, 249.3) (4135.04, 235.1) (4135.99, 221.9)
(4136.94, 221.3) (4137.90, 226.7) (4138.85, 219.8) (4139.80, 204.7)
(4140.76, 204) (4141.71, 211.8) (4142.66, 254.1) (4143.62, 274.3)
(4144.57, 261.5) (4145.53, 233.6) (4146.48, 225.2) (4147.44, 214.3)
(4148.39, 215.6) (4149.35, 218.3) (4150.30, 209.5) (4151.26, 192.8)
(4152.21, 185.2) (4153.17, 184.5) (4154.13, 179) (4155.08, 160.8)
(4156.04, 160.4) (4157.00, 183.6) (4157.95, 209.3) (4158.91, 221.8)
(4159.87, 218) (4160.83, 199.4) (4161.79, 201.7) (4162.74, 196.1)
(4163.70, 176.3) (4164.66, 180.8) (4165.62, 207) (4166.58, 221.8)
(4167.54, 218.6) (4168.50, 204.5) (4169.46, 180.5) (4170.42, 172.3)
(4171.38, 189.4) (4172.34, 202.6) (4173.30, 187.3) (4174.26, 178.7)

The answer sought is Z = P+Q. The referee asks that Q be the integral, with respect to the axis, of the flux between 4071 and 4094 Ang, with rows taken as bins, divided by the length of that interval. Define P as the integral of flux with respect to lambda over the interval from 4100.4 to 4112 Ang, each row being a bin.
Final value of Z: 2724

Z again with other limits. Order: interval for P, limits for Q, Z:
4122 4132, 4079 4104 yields 2544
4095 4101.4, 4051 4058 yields 1582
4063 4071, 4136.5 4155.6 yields 1905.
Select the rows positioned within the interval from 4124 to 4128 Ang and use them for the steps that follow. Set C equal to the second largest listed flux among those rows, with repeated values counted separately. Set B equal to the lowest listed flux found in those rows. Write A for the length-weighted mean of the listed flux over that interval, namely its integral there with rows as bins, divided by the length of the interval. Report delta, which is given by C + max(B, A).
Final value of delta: 504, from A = 249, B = 239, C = 255.4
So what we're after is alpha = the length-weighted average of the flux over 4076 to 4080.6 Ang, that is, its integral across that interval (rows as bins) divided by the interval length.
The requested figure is 206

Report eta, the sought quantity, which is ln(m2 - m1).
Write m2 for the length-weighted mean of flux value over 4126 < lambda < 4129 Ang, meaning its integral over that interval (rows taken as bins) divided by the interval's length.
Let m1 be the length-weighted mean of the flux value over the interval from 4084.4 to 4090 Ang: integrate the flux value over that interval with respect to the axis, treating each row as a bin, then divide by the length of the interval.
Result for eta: 3.1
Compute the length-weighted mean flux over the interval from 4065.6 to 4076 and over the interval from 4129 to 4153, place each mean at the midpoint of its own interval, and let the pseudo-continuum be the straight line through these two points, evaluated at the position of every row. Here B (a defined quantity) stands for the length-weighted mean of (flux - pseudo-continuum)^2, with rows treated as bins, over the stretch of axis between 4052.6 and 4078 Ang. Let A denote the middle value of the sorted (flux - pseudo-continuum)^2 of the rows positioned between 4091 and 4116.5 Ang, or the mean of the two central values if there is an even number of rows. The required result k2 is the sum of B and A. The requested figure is 411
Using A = 167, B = 244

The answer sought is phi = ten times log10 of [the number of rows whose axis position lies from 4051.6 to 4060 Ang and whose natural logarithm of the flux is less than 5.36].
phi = 4.8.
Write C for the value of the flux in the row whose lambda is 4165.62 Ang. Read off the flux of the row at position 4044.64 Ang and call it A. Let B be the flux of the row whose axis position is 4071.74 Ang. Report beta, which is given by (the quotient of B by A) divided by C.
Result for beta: 0.0051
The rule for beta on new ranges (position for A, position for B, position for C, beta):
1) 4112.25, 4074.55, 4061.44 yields 0.0042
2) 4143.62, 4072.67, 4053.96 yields 0.0038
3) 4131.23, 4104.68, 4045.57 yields 0.0047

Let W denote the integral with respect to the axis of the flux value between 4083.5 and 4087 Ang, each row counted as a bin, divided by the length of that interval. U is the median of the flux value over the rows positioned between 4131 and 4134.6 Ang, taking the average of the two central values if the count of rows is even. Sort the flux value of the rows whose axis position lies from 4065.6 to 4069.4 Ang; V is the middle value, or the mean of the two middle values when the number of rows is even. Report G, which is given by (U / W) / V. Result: 0.0042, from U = 231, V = 211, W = 259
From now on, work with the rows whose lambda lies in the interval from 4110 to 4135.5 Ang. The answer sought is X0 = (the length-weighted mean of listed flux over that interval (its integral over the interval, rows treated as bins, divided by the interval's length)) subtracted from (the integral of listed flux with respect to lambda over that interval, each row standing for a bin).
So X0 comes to 5699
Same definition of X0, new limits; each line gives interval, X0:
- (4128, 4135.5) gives 1492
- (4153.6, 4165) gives 1984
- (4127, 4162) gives 7351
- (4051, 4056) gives 876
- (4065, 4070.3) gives 925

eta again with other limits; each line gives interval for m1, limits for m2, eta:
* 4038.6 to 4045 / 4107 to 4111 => 2.2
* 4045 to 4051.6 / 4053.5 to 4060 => 1.8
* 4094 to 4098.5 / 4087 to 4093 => 2.3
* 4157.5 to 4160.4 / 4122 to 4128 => 3.1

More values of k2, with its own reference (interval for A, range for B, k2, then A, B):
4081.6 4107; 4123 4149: 894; 477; 417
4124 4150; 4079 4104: 1132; 132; 1000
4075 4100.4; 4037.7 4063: 647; 452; 195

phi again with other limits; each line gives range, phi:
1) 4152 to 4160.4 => 8.5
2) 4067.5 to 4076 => 7.0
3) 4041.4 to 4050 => 7.0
